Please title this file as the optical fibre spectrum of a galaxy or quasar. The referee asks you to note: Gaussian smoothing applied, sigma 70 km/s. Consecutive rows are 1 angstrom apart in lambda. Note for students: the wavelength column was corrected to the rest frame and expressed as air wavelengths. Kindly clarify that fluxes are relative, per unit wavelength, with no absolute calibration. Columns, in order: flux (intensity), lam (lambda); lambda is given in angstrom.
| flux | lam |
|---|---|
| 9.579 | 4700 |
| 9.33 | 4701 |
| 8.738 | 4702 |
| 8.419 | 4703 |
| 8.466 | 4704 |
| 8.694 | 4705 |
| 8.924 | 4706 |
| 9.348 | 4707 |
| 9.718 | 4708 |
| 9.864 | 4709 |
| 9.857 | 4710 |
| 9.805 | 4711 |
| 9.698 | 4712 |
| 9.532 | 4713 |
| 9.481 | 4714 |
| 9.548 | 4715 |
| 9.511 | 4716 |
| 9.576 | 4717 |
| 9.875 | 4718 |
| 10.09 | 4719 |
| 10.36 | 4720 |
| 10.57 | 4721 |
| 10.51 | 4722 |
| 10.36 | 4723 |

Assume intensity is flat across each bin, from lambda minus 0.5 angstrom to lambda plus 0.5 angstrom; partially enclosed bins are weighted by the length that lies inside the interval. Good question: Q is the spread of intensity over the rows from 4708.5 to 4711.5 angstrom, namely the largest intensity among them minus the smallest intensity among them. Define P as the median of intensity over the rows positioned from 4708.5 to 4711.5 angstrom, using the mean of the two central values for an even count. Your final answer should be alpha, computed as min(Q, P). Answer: 0.06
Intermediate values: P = 9.9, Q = 0.1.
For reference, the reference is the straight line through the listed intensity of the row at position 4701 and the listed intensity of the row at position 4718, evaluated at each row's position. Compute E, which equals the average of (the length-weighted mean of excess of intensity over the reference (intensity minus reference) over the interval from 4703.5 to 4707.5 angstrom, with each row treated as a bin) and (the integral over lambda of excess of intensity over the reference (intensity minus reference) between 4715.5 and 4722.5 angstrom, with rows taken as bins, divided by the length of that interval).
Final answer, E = -0.23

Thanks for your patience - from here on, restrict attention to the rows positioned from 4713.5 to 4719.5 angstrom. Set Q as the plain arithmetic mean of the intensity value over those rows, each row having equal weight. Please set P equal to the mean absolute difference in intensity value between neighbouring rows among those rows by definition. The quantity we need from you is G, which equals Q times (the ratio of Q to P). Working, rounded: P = 0.14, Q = 9.68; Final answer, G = 686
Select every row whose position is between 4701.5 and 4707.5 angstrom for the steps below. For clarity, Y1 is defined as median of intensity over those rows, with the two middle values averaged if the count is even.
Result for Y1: 8.7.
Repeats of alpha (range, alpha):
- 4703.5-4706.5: 0.46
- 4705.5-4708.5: 0.79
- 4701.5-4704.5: 0.32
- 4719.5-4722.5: 0.21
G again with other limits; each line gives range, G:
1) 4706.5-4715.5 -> 771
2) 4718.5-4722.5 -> 599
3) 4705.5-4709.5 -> 286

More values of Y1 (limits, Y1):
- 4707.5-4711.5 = 9.8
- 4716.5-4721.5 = 10.1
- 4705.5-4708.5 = 9.3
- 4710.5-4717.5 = 9.5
